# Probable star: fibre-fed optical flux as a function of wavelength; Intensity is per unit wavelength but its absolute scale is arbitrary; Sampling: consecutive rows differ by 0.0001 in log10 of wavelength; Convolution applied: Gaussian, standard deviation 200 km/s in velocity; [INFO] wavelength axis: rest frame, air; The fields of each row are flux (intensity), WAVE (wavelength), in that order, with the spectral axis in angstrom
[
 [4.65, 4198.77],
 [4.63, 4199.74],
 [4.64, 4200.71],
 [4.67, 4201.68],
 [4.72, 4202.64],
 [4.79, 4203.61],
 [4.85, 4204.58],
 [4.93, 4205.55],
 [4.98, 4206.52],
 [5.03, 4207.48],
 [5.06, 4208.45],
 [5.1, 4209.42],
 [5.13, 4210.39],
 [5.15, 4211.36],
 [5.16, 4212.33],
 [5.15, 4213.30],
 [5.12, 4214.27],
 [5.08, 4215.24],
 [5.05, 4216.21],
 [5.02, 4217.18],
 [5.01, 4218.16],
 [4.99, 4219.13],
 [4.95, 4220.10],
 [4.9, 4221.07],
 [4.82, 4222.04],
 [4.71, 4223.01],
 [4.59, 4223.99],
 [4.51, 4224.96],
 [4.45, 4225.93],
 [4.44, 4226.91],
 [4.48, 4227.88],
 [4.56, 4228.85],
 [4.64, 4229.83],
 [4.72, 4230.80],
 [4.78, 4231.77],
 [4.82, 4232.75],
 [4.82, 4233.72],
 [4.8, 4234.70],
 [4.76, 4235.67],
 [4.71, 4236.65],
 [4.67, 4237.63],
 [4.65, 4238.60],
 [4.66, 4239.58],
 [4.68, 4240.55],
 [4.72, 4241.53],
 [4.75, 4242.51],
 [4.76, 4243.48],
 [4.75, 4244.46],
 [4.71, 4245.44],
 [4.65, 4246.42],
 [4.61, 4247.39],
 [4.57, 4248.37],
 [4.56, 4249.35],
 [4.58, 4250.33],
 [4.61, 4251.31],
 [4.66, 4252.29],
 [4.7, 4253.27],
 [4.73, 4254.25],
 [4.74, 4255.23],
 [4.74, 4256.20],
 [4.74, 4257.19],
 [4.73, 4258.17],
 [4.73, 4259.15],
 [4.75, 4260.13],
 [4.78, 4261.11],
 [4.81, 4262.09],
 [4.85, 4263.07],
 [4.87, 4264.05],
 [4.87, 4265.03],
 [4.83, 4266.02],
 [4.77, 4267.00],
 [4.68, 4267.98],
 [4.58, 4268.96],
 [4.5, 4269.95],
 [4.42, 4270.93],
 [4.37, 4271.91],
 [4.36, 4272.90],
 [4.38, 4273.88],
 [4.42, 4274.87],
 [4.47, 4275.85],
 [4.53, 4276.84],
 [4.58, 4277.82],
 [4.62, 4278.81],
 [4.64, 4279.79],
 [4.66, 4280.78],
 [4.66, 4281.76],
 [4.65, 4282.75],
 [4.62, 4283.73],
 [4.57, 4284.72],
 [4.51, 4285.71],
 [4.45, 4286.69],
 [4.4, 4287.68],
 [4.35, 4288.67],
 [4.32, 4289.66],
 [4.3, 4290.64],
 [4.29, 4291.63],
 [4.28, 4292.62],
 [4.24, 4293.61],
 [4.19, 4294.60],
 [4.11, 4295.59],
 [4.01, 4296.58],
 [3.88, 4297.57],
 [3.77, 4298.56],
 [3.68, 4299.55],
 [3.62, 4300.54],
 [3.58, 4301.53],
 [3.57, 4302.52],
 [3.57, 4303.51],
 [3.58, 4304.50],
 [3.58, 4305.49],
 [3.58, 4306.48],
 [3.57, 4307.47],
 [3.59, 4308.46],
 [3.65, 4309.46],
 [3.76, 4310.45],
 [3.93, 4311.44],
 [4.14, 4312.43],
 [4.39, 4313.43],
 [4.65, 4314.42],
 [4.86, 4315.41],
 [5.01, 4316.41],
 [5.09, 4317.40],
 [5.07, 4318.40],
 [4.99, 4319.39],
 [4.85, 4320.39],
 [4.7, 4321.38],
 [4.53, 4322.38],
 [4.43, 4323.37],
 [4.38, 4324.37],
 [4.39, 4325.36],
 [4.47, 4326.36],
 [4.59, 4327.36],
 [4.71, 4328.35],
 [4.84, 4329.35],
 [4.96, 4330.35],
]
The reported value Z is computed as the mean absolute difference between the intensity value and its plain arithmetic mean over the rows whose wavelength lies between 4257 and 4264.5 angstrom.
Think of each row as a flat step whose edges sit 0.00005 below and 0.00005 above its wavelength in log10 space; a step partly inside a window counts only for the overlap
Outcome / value 0.05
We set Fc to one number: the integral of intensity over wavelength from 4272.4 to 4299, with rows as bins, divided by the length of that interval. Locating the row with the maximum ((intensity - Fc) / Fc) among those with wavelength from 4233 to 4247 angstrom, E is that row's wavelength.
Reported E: 4233.72 angstrom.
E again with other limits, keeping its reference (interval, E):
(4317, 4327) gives 4317.40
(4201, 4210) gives 4209.42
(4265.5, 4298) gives 4266.02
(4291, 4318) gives 4317.40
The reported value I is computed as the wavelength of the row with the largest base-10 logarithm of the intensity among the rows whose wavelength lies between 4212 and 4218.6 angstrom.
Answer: 4212.33 angstrom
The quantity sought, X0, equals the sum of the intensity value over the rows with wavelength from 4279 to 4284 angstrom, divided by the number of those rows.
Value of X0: 4.65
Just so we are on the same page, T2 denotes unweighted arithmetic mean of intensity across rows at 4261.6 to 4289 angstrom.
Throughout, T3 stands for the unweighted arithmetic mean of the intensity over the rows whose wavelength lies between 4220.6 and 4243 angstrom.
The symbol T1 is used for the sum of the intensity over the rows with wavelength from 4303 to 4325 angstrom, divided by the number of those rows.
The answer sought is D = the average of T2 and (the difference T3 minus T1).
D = 2.50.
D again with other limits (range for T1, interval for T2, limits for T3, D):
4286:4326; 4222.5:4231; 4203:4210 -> 2.67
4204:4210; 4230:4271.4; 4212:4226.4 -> 2.31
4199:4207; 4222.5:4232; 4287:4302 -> 1.94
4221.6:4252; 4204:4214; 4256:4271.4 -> 2.56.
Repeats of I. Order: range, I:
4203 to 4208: 4207.48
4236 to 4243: 4242.51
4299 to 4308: 4299.55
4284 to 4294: 4284.72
